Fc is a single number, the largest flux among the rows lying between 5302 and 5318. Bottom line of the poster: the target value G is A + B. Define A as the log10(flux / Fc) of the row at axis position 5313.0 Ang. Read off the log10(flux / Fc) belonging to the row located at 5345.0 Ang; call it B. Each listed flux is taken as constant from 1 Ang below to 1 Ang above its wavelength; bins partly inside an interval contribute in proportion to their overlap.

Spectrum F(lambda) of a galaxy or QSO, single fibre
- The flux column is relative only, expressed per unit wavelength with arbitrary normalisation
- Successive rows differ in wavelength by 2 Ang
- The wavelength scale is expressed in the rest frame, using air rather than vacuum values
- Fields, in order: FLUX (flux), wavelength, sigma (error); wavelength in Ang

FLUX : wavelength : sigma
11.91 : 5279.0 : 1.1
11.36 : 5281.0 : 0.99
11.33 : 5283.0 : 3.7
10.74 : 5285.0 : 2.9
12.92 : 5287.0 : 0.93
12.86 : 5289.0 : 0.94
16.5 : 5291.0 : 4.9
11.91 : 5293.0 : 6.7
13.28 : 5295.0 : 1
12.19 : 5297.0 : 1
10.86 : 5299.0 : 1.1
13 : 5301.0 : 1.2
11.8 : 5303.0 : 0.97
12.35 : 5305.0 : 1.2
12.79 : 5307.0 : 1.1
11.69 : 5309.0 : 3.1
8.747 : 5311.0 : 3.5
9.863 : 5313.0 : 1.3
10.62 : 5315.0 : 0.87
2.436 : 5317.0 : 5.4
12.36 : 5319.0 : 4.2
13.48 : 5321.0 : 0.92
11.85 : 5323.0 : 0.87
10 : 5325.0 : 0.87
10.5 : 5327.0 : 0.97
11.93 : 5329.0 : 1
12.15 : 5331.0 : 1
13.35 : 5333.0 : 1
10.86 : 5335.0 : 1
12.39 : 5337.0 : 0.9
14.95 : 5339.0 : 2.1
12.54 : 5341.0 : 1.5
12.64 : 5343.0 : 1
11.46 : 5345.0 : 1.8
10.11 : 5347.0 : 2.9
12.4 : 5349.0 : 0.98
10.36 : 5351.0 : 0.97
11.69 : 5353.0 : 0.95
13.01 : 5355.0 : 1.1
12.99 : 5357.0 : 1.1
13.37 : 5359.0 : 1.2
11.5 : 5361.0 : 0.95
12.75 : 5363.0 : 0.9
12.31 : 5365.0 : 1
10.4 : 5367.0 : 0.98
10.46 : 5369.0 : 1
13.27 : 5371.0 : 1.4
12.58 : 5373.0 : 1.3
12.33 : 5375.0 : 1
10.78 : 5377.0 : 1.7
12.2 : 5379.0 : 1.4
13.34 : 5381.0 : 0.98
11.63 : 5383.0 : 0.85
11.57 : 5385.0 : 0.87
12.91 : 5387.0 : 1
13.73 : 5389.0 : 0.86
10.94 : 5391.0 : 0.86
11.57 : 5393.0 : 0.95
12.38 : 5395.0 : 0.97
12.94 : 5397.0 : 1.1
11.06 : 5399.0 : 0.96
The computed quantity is -0.16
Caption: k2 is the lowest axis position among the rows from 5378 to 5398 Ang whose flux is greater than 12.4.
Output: 5381.0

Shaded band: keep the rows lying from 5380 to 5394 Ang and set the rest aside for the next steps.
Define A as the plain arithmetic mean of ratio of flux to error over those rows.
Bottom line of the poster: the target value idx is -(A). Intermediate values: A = 13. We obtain -13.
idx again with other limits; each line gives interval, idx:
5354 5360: -12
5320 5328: -13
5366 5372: -10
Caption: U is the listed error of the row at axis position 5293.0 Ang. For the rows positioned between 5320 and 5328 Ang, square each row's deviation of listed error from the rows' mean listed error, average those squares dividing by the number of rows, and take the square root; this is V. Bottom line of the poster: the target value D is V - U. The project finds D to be -6.66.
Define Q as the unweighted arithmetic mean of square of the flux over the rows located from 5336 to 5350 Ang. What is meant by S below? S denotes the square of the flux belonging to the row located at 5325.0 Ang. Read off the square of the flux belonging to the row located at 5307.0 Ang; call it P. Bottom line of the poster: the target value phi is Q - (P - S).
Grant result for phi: 91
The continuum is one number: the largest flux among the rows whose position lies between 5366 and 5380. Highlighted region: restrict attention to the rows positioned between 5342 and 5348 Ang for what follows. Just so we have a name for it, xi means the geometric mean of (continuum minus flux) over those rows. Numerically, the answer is 1.53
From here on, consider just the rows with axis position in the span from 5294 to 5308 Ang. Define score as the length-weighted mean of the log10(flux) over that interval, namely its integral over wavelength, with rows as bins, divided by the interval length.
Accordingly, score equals 1.09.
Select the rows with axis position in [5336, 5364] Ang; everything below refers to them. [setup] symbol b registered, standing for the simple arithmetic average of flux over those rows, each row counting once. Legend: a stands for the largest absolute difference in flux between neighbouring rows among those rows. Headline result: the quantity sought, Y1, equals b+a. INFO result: 14.9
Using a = 2.6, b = 12.3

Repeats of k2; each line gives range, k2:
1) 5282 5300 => 5287.0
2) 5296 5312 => 5301.0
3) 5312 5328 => 5321.0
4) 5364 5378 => 5371.0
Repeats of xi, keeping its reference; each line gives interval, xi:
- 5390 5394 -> 1.99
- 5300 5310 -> 0.77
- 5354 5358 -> 0.27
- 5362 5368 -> 1.13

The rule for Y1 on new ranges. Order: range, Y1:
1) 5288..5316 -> 16.6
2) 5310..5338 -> 20.7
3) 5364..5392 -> 14.8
